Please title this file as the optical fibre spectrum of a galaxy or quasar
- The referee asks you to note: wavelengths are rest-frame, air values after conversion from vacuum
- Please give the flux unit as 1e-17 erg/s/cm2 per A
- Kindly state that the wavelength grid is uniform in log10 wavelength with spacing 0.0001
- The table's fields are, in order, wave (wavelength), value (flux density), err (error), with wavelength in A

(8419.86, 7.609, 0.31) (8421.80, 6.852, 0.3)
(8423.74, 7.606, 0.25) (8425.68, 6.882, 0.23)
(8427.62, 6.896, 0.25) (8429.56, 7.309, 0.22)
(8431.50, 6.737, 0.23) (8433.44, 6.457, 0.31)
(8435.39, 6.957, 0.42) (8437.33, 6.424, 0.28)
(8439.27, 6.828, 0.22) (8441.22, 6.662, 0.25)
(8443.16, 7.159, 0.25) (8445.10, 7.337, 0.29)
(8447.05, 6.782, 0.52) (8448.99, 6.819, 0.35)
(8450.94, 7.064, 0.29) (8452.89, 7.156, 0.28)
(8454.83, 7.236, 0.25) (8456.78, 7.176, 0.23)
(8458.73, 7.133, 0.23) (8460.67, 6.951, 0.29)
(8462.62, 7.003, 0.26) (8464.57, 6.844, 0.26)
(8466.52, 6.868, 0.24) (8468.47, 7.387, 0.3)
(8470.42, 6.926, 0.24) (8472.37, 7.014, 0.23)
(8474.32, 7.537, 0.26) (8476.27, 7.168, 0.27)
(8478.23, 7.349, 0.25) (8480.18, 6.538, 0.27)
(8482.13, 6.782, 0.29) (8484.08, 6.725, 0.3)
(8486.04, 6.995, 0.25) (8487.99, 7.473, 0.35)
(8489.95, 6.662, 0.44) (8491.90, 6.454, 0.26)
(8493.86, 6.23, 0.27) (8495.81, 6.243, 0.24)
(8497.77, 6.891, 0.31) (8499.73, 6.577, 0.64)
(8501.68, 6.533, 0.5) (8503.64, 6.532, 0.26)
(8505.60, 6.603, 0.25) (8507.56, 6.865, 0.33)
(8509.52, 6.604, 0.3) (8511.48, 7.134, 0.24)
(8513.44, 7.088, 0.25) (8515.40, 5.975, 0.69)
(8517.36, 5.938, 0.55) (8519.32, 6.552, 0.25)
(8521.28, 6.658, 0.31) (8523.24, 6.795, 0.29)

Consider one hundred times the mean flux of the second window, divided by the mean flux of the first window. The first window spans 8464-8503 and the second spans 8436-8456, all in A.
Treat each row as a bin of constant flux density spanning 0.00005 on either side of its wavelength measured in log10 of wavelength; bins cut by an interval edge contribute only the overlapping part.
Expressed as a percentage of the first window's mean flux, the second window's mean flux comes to 101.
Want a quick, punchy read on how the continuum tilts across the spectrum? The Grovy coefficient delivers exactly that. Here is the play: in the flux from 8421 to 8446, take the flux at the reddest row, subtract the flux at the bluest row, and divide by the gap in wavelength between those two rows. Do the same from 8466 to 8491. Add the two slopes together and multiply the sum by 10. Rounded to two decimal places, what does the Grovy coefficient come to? 0.12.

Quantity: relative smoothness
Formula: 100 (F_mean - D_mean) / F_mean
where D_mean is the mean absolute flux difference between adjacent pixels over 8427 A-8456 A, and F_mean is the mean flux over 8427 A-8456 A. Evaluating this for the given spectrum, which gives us 95.3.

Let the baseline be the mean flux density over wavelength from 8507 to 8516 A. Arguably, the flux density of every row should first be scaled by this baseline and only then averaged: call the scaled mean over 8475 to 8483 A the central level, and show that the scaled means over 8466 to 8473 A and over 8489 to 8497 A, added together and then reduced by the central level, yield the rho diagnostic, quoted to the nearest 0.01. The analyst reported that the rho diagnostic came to 0.96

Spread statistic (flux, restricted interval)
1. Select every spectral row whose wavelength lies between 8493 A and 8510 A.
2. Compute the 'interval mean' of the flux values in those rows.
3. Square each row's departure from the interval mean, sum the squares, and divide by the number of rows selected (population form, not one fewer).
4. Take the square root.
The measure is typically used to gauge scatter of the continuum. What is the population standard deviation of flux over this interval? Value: 0.22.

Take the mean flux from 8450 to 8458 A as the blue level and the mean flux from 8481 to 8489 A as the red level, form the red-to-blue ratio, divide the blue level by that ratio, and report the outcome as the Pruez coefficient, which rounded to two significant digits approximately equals 7.3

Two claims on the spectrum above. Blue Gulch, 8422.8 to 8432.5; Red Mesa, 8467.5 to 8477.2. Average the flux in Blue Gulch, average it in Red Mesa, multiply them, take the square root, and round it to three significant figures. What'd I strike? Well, 7.15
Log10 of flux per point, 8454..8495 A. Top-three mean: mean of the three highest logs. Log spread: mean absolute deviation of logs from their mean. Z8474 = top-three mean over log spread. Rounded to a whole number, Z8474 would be 53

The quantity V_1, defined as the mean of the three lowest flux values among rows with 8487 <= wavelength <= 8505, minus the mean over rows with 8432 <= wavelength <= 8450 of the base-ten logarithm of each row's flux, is 5.48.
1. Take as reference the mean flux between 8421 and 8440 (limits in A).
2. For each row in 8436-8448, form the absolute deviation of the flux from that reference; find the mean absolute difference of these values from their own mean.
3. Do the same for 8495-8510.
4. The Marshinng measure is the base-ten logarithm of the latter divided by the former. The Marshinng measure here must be 0.03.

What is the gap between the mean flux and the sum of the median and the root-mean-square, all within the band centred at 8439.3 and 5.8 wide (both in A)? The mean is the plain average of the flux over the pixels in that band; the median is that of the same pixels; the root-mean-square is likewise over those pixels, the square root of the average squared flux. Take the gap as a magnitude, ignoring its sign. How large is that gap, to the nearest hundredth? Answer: 6.66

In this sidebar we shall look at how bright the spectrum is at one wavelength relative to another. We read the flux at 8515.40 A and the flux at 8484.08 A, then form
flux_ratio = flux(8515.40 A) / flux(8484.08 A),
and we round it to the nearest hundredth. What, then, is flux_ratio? 0.89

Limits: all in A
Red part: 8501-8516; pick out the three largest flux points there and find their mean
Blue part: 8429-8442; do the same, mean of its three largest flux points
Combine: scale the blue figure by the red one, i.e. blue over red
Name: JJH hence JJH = 1.00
